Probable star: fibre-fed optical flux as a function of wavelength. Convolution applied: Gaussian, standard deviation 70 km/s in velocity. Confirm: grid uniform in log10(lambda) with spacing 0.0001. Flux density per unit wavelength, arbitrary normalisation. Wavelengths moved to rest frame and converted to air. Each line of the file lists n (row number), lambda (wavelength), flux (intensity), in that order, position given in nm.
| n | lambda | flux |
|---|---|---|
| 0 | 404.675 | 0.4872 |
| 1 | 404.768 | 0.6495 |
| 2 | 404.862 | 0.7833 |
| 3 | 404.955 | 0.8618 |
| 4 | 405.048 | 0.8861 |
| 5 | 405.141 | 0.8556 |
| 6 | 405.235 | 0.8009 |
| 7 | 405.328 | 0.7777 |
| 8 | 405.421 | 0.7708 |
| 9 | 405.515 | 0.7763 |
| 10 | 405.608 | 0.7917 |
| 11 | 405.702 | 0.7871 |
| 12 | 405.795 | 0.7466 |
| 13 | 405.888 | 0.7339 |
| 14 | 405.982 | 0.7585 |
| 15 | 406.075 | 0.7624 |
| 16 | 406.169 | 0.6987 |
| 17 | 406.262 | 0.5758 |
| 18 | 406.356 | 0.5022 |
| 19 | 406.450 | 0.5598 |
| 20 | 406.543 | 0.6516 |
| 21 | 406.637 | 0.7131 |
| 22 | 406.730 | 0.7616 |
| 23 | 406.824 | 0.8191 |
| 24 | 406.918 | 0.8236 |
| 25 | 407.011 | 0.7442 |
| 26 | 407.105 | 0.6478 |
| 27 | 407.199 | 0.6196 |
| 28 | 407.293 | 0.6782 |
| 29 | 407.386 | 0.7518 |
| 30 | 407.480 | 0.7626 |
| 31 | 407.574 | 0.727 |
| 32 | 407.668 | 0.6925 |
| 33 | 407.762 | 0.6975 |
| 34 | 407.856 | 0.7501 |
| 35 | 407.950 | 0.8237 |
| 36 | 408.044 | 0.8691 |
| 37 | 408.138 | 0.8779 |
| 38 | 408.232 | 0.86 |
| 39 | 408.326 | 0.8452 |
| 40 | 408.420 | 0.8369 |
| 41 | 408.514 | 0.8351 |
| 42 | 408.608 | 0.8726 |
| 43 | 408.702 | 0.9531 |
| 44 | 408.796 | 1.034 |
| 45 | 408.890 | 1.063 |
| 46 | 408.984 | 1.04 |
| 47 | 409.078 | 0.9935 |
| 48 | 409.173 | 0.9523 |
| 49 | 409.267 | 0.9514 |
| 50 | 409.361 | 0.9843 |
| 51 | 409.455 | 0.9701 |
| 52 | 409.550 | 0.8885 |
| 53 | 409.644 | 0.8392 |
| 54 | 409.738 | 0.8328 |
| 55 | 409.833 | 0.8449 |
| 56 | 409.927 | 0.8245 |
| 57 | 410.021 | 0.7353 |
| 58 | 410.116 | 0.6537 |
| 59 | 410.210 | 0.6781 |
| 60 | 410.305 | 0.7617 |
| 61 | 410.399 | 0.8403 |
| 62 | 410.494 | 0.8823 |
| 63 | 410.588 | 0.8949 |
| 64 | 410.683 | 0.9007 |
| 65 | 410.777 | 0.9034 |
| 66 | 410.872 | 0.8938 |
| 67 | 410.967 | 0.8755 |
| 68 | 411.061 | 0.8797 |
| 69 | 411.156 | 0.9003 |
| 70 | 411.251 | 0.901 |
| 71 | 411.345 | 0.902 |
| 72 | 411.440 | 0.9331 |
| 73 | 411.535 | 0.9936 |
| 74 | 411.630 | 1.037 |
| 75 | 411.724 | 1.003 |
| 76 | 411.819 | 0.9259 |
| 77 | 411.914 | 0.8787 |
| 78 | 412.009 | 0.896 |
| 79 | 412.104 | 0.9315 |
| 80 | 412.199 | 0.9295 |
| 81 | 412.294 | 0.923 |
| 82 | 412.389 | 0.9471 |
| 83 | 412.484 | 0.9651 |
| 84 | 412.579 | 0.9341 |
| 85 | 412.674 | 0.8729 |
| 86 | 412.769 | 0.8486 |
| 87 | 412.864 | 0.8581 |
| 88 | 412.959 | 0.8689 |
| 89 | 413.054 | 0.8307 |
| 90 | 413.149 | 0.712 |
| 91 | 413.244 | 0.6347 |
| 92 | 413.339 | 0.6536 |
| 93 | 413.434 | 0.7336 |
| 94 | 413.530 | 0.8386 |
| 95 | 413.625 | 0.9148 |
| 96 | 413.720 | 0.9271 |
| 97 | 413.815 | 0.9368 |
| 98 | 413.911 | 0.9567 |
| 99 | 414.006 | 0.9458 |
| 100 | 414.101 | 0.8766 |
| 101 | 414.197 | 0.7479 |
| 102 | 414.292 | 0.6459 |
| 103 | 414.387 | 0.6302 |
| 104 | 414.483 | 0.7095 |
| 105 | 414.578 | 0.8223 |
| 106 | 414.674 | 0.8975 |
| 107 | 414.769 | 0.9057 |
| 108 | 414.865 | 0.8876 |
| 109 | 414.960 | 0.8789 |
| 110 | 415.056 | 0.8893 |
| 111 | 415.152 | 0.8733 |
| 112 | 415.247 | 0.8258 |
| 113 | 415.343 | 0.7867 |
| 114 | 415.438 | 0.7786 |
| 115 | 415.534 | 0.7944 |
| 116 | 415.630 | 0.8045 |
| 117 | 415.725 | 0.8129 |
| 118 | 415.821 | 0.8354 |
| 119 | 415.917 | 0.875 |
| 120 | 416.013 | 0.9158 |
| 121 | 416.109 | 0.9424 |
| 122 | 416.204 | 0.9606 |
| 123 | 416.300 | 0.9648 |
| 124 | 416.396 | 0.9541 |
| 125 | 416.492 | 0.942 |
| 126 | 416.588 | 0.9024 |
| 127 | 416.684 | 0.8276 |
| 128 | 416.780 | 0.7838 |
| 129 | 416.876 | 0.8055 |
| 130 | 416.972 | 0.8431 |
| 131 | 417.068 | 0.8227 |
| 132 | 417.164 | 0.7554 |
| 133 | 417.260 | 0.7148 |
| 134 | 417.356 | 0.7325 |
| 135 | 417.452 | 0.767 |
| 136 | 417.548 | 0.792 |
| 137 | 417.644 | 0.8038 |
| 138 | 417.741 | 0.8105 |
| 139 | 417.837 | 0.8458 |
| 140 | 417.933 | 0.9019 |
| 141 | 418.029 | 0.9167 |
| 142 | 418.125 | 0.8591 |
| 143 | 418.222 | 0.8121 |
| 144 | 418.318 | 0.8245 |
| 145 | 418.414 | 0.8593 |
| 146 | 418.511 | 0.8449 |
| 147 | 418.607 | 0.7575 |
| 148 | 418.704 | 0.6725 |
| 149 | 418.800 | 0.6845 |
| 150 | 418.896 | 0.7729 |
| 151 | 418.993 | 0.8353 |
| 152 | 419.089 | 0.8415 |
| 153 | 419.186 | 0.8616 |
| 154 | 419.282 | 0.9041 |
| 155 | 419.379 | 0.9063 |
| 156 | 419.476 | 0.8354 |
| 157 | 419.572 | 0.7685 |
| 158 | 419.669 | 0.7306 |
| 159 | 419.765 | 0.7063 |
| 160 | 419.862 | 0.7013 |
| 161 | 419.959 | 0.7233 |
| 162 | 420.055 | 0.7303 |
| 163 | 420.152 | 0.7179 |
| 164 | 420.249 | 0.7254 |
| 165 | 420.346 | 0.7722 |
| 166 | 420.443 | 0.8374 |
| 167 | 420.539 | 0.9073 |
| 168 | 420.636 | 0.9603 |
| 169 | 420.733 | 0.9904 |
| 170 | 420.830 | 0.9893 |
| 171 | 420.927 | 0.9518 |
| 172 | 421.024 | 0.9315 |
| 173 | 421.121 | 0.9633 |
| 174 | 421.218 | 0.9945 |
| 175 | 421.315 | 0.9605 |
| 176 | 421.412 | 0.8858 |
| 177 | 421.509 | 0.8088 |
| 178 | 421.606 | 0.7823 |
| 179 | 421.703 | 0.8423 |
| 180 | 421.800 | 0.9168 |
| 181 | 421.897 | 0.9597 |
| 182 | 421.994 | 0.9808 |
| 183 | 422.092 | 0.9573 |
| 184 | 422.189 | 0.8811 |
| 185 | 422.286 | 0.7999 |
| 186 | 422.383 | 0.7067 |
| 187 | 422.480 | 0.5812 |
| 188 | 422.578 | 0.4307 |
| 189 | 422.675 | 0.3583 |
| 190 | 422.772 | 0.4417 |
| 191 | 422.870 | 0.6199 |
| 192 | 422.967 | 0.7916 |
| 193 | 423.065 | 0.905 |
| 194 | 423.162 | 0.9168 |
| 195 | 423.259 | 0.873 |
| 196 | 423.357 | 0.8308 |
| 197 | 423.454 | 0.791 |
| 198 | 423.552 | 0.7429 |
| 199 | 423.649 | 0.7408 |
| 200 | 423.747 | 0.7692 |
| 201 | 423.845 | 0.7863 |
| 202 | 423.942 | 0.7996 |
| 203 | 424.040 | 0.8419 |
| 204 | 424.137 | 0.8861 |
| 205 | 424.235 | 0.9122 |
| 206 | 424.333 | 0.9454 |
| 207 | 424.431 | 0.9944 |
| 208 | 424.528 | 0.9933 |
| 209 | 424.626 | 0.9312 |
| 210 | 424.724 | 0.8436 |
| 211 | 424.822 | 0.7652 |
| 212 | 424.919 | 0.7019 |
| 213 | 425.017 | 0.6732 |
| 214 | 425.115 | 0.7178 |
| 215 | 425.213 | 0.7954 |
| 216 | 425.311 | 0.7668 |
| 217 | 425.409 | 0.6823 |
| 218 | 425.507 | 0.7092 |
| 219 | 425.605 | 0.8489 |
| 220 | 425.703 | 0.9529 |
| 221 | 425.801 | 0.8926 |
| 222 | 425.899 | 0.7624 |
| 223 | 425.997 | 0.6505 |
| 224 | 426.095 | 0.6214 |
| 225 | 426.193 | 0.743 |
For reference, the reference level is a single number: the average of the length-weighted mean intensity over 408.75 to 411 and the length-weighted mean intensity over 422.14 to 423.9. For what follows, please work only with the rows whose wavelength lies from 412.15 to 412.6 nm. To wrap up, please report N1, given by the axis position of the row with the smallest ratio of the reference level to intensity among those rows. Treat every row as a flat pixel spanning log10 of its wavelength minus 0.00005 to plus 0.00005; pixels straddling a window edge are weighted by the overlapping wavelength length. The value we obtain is 412.484 nm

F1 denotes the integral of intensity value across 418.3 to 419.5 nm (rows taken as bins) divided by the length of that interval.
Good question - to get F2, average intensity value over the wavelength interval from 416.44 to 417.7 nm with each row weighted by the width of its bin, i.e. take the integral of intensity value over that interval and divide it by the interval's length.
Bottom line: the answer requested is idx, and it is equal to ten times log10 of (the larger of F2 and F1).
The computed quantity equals -0.9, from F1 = 0.81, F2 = 0.81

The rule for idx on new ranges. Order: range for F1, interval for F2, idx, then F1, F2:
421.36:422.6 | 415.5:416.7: -0.5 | 0.82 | 0.89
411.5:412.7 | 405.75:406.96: -0.3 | 0.94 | 0.70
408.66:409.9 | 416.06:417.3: -0.2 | 0.95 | 0.86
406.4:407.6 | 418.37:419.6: -0.9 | 0.71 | 0.81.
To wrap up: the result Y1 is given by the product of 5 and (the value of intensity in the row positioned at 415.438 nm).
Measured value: 3.89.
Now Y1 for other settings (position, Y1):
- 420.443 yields 4.19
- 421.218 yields 4.97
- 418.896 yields 3.86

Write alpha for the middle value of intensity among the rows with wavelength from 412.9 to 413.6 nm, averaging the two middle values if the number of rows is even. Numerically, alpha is 0.73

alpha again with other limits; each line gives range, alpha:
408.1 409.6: 0.95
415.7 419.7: 0.84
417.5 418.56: 0.84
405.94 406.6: 0.65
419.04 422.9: 0.84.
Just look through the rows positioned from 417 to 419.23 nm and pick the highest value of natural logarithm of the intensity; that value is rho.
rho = -0.09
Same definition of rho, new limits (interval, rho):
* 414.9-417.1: -0.04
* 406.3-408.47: -0.13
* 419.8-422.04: -0.01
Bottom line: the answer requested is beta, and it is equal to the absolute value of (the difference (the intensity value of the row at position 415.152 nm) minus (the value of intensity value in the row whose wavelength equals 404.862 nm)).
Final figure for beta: 0.09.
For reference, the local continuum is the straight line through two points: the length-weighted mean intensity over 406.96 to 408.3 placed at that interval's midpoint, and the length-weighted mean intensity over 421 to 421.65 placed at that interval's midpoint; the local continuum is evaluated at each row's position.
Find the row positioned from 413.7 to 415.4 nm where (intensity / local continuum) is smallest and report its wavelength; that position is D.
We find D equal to 414.387 nm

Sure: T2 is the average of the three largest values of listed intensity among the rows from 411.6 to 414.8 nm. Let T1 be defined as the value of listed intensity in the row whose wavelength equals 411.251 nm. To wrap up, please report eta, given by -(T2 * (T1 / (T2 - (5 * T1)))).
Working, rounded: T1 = 0.901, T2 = 1.00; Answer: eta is 0.258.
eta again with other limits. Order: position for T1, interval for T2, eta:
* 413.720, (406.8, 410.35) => 0.270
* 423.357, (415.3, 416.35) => 0.248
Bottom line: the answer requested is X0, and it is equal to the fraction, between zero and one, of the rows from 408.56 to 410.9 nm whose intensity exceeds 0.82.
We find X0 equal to 0.84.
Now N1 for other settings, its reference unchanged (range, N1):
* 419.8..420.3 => 420.055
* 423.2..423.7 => 423.259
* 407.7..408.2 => 408.138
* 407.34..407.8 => 407.480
